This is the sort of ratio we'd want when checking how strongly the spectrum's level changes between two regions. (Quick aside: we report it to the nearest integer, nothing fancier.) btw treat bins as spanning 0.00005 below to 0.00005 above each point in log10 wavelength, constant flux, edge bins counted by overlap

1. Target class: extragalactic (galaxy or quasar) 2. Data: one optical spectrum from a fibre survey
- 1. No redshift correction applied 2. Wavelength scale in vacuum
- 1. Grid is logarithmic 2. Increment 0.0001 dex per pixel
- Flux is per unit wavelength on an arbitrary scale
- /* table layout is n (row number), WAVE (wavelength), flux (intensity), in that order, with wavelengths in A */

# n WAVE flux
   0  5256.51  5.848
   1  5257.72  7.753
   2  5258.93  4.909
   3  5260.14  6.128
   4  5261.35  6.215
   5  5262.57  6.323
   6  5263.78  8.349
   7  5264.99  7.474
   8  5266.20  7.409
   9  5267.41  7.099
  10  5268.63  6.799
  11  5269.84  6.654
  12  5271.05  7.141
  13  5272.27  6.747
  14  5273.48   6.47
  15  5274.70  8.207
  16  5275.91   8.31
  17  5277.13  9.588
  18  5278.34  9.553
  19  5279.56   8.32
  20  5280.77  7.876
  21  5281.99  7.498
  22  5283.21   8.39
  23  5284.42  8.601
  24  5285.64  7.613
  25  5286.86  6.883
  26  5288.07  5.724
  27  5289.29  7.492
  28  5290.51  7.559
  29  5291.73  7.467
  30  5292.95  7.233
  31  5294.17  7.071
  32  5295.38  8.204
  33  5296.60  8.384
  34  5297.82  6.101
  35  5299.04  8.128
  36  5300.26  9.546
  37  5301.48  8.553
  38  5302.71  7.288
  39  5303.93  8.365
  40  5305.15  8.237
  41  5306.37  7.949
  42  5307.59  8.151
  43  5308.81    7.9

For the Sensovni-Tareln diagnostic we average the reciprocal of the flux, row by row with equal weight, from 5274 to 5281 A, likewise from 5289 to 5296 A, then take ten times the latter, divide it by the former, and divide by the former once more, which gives 99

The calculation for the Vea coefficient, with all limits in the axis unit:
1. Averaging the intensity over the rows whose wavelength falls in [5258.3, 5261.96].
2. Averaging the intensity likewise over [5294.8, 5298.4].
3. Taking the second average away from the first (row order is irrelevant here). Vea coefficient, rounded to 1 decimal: -1.8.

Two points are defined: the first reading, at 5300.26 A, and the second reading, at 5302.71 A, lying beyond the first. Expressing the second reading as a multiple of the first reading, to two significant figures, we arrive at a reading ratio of 0.76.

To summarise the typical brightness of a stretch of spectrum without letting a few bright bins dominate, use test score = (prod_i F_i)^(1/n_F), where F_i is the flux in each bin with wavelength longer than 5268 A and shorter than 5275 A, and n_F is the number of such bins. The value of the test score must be 6.98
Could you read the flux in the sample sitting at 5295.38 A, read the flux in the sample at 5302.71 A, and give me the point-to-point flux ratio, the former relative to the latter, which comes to 1.1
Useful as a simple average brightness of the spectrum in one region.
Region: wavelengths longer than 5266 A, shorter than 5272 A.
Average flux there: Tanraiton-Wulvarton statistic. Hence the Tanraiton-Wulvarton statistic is 7.0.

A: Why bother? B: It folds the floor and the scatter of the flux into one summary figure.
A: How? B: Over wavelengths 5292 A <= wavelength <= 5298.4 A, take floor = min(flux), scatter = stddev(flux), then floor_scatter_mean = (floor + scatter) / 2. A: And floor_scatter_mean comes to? 3.5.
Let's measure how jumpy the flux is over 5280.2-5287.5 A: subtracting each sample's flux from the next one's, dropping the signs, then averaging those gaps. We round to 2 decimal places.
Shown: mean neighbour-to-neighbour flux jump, 0.64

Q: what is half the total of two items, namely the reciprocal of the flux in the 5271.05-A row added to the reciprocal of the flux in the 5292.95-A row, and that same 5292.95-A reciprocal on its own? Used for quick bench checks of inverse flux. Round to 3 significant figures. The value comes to 0.208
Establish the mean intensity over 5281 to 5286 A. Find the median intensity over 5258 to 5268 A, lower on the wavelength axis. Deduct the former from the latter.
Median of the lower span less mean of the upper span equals -1.3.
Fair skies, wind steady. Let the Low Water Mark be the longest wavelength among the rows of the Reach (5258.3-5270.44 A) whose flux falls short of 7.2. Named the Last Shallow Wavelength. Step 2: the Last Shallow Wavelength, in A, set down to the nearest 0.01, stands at 5269.84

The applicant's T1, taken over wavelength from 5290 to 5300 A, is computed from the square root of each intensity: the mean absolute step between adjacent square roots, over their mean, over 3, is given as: 0.020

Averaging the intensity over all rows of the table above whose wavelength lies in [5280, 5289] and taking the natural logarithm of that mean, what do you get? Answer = 2.02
